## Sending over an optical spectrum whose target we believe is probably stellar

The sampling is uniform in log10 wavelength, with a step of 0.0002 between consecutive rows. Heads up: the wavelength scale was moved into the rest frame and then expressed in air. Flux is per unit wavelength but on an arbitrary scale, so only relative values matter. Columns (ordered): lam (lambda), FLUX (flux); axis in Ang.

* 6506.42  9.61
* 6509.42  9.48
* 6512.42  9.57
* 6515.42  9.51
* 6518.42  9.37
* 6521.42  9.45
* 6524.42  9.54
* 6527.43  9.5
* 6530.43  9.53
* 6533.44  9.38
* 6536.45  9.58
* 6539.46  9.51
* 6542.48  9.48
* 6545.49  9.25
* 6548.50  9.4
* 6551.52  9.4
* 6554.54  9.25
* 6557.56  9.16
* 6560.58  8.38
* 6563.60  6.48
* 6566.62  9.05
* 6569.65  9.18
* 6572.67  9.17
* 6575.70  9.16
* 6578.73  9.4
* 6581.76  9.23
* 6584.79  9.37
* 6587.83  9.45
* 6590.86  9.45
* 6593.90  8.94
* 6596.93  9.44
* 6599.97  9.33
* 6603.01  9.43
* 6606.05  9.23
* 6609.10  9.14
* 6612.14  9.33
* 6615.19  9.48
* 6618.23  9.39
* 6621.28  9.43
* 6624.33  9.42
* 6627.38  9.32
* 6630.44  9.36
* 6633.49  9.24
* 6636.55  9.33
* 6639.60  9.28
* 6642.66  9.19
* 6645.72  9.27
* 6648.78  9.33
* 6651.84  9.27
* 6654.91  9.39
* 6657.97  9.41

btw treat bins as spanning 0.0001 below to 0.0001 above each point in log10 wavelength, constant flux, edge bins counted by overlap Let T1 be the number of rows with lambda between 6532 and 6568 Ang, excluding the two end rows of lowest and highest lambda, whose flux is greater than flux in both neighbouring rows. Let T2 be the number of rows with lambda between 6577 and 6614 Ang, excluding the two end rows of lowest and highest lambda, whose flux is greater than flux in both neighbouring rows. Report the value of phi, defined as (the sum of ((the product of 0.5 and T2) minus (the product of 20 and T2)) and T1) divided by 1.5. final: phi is -25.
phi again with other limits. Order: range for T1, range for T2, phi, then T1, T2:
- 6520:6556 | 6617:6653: -50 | 3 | 4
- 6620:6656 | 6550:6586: -24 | 3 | 2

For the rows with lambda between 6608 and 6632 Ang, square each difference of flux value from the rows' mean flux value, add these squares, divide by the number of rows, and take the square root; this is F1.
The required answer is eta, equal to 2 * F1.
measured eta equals 0.19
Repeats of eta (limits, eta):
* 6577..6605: 0.31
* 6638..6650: 0.10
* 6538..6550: 0.20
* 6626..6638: 0.09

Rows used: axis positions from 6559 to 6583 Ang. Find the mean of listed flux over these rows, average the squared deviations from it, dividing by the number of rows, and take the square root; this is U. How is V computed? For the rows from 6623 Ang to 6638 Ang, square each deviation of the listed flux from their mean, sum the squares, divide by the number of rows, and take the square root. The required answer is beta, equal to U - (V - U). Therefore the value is 1.8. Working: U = 0.91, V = 0.06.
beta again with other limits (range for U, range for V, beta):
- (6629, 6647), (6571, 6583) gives 0.0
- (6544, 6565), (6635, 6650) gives 1.9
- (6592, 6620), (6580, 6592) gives 0.2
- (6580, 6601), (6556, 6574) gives -0.6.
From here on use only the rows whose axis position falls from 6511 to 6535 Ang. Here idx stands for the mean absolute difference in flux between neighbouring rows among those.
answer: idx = 0.08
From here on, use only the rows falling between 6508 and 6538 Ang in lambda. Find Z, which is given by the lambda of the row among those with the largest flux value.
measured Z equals 6536.45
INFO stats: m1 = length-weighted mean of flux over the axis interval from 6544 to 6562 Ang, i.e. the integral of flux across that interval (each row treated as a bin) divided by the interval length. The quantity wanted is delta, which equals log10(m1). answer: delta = 0.961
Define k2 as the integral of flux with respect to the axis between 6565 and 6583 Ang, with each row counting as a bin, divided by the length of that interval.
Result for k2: 9.18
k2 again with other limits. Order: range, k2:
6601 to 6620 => 9.33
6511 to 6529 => 9.49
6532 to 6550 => 9.43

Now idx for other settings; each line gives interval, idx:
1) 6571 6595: 0.16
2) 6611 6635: 0.08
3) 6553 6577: 0.78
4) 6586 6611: 0.22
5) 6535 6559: 0.10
